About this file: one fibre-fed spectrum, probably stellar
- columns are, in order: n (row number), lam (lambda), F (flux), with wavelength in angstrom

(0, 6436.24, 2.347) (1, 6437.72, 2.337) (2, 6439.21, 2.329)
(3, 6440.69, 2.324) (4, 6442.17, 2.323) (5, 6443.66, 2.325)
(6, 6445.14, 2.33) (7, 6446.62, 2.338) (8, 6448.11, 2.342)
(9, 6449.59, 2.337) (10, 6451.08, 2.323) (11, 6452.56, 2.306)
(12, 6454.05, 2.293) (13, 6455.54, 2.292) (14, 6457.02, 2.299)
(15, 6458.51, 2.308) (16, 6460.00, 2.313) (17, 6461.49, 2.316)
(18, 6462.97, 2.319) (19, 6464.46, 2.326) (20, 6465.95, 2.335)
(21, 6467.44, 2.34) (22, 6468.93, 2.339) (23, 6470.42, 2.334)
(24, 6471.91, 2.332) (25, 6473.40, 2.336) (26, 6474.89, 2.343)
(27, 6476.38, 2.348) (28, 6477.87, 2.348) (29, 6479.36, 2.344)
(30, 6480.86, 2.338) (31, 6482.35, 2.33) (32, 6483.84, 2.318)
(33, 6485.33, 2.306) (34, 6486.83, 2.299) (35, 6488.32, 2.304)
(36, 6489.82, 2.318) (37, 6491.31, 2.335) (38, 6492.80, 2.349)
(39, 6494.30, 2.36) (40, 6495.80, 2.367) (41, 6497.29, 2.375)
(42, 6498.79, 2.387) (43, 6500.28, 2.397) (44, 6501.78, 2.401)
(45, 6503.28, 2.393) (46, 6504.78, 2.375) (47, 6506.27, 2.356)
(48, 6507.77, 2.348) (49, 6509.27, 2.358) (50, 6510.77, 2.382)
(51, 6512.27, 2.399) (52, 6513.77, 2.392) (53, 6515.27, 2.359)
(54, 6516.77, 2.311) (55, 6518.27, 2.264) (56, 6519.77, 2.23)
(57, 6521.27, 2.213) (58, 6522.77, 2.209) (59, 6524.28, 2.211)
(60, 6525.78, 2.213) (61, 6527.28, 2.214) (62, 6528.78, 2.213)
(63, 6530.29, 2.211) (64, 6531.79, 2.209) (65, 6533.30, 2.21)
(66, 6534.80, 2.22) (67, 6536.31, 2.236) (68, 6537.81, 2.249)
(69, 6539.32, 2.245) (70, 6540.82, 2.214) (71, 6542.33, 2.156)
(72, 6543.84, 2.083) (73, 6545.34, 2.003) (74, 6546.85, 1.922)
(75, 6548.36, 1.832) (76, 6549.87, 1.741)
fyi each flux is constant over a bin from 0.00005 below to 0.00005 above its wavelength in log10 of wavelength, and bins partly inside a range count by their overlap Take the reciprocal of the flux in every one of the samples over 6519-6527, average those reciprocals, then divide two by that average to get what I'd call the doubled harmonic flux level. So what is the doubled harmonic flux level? 4.430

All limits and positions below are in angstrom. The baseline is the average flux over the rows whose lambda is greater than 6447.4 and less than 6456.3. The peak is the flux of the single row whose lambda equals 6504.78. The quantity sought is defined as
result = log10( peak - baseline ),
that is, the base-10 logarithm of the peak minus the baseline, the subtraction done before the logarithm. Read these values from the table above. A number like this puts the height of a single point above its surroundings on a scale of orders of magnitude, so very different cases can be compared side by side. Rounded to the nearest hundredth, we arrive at -1.23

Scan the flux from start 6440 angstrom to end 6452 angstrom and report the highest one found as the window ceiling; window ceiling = 2.342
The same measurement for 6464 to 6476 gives 2.343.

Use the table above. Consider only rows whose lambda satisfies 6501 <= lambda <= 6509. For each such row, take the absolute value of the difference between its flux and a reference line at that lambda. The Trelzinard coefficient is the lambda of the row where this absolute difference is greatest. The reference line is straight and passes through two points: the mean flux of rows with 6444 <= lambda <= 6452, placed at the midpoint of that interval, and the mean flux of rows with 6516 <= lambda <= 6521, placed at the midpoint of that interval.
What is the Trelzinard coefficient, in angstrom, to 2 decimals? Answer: 6501.78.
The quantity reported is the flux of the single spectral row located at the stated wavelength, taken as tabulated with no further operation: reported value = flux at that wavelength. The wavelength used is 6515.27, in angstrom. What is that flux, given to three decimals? 2.359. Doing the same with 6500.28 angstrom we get 2.397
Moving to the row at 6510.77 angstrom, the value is 2.382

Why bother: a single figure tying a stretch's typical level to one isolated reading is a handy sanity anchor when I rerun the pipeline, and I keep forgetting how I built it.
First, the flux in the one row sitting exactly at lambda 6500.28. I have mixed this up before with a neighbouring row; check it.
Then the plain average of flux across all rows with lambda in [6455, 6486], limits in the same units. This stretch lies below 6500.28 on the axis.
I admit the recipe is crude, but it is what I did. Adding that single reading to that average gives 4.72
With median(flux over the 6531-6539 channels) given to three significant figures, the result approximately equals 2.22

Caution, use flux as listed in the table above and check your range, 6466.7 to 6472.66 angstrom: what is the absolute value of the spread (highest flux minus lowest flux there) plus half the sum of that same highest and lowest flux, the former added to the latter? 2.34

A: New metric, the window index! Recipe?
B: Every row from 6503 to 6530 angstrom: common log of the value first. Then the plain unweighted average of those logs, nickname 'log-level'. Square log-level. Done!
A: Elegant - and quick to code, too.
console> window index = 0.131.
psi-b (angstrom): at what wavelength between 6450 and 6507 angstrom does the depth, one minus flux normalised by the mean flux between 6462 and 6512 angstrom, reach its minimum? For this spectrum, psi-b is 6501.78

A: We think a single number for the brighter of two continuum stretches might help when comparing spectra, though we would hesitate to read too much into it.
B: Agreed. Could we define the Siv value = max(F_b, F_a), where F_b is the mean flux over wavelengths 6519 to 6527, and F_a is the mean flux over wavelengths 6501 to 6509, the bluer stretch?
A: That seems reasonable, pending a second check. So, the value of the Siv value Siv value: 2.37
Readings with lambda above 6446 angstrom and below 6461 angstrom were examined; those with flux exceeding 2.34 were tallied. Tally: 1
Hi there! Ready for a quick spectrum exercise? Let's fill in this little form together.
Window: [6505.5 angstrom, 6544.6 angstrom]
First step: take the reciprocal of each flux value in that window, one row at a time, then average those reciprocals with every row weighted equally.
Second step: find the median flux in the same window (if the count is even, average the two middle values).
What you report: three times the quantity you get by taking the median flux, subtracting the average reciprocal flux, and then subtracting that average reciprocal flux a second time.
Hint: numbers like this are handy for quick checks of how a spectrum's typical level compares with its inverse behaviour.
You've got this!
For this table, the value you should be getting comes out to 4.01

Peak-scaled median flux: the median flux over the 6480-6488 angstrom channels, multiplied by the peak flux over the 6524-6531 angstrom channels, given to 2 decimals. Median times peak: 5.13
